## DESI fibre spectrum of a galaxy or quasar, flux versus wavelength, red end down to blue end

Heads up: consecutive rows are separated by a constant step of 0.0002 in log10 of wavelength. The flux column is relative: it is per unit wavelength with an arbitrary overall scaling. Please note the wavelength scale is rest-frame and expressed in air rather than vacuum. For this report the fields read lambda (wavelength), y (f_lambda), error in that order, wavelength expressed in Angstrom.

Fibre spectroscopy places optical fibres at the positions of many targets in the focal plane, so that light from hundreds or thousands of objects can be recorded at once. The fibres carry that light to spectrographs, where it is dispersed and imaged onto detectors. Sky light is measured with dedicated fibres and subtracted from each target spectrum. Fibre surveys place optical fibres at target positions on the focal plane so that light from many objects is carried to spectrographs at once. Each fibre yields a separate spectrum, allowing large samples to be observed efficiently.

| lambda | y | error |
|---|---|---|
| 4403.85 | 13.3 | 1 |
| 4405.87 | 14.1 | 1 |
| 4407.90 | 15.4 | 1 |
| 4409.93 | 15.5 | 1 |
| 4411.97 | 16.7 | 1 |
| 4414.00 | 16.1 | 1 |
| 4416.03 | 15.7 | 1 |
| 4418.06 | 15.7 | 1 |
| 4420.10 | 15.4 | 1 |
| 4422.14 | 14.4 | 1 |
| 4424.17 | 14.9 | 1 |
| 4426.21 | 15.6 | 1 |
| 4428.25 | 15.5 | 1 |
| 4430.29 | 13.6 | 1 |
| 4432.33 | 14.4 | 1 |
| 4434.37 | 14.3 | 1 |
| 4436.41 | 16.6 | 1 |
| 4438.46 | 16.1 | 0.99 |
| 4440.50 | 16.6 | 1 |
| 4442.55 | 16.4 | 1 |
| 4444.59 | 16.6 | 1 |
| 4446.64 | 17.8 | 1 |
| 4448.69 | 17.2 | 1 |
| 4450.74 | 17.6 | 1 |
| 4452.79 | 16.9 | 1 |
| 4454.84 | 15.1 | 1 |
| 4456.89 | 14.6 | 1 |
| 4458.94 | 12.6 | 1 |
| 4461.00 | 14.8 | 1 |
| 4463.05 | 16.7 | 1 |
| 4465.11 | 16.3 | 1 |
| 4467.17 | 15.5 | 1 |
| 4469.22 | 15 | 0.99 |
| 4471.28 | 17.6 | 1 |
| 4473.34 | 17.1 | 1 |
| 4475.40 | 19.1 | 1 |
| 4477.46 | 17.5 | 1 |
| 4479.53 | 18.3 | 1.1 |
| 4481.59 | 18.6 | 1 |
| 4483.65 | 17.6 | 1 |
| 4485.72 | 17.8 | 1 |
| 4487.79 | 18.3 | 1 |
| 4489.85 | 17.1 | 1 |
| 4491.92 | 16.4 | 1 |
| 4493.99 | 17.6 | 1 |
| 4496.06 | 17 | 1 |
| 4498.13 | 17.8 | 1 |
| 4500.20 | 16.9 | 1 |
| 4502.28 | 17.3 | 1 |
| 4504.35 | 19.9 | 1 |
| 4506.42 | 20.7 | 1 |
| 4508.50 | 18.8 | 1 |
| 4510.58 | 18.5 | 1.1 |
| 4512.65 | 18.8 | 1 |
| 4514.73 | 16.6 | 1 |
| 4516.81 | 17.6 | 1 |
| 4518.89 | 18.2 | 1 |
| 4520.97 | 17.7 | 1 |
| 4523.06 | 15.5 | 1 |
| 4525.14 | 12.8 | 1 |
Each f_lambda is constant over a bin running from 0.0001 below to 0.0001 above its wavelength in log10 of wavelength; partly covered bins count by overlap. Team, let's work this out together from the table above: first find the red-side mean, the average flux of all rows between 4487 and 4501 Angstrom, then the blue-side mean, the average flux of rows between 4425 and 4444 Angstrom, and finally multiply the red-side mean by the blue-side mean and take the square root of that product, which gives 16.4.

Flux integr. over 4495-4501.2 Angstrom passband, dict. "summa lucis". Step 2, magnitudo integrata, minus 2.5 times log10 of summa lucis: -5.07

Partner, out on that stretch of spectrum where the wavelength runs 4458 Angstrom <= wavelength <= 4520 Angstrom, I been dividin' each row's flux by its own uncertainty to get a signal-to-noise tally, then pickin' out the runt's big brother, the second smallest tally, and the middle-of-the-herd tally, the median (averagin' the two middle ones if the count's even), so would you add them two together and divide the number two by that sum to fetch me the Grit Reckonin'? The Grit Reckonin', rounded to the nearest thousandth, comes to 0.062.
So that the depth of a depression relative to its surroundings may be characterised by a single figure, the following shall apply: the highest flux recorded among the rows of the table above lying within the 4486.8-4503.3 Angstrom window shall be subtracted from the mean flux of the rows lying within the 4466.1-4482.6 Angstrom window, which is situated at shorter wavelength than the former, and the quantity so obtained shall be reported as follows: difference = -1.0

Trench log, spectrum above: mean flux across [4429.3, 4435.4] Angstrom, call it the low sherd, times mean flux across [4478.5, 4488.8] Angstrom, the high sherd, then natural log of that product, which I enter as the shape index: 5.54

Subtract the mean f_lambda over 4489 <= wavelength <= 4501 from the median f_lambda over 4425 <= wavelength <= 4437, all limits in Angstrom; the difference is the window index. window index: -2.2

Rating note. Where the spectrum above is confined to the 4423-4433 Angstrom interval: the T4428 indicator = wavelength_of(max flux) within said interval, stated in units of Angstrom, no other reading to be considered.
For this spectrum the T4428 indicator 4426.21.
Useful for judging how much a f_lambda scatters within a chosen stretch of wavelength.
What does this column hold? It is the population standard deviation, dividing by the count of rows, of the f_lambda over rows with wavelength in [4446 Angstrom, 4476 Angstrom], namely 1.59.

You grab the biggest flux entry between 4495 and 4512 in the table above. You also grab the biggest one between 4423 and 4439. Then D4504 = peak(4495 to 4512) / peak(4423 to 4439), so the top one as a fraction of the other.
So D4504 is 1.25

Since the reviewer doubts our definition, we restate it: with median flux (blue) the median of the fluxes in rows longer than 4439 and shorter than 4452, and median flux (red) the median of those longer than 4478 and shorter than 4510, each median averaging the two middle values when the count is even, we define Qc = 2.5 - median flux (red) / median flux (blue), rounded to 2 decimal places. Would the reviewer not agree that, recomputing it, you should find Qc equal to 1.45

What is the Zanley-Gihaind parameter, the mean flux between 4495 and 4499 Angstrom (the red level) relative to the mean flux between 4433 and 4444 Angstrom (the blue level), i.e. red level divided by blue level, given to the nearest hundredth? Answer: 1.09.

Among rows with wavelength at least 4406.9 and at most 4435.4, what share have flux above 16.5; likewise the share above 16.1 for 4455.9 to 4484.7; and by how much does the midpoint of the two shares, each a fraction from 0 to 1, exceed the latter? -0.286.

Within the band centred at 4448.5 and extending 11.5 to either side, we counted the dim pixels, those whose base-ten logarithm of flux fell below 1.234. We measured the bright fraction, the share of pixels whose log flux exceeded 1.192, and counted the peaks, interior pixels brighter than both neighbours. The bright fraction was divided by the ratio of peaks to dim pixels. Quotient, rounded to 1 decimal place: 1.9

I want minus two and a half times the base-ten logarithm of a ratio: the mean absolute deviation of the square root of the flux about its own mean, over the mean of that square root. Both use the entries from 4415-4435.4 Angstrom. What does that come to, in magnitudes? 4.19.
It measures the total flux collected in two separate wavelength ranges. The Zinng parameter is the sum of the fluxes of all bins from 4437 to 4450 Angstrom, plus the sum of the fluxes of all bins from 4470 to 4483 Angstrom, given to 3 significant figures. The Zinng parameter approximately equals 209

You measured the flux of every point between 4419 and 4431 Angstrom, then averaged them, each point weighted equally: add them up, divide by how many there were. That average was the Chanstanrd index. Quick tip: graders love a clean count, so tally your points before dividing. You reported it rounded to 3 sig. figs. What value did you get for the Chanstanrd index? 14.9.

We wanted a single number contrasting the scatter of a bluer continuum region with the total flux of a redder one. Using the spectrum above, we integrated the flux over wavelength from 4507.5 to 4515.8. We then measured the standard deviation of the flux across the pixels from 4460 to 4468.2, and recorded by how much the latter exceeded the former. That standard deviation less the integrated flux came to -150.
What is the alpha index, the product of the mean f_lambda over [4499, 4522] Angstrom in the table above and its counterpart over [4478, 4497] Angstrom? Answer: 322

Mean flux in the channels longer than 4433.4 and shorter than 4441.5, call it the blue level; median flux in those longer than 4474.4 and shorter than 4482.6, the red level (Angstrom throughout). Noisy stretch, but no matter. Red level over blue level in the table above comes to 1.16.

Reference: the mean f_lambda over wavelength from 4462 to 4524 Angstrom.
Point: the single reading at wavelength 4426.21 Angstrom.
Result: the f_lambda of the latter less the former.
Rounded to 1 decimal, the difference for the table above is -2.0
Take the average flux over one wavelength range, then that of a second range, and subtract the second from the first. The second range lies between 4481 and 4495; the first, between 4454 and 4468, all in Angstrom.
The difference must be -2.5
